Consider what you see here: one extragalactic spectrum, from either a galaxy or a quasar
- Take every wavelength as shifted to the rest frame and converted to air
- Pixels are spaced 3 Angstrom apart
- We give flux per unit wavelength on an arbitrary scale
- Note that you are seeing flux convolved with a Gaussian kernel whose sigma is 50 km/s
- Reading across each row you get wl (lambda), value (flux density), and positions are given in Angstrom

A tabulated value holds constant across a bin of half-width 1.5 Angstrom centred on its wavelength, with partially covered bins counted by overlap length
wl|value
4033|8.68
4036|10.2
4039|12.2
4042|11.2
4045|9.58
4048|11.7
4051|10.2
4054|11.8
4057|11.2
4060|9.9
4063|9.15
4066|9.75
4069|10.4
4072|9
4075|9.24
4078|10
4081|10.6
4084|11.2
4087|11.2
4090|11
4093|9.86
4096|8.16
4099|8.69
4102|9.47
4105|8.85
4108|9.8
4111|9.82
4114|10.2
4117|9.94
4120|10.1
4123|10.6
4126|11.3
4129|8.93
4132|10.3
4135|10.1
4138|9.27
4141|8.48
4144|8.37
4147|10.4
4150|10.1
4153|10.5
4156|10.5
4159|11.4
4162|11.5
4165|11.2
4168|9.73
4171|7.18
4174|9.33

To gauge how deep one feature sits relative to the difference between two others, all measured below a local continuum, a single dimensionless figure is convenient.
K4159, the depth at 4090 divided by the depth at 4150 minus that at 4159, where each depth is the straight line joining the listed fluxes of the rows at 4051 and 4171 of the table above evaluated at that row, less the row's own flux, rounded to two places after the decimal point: -1.17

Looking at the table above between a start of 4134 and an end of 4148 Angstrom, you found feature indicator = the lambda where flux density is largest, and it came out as 4147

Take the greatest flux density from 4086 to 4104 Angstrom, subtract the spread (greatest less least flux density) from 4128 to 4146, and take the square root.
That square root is 3.04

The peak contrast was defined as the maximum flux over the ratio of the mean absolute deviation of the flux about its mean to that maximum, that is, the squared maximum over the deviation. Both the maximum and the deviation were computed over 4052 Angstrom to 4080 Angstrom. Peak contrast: 193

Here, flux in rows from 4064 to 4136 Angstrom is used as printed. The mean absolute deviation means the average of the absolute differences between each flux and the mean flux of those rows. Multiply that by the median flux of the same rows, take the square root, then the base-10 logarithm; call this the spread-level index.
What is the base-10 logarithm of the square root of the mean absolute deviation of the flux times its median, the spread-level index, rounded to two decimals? 0.40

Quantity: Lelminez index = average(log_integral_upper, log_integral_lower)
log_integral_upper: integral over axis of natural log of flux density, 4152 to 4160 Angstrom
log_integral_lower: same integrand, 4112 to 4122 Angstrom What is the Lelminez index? 21.1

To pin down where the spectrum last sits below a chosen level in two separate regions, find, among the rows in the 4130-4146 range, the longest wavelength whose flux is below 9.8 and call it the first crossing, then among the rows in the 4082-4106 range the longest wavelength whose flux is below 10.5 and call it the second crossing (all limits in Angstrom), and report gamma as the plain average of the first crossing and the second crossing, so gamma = 4124.5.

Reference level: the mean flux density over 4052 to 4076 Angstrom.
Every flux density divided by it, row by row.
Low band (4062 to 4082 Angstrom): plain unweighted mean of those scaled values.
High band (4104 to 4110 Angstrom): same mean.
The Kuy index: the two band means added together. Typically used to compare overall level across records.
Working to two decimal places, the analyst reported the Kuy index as 1.90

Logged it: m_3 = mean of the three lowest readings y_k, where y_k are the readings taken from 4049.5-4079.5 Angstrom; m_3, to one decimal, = 9.1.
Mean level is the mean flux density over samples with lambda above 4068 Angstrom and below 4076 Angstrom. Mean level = 9.5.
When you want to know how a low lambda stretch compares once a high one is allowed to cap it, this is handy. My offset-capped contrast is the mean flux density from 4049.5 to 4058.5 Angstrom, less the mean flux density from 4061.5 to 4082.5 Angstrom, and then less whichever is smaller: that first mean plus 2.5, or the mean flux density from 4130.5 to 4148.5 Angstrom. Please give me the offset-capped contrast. -8.2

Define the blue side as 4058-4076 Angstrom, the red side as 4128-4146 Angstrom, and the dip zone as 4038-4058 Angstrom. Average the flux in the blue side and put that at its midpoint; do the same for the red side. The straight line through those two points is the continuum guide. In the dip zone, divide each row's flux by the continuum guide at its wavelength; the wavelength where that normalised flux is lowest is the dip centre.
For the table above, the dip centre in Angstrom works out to 4045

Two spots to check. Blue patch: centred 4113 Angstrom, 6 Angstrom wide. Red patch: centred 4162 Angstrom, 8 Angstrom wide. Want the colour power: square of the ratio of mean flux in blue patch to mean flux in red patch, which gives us 0.78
